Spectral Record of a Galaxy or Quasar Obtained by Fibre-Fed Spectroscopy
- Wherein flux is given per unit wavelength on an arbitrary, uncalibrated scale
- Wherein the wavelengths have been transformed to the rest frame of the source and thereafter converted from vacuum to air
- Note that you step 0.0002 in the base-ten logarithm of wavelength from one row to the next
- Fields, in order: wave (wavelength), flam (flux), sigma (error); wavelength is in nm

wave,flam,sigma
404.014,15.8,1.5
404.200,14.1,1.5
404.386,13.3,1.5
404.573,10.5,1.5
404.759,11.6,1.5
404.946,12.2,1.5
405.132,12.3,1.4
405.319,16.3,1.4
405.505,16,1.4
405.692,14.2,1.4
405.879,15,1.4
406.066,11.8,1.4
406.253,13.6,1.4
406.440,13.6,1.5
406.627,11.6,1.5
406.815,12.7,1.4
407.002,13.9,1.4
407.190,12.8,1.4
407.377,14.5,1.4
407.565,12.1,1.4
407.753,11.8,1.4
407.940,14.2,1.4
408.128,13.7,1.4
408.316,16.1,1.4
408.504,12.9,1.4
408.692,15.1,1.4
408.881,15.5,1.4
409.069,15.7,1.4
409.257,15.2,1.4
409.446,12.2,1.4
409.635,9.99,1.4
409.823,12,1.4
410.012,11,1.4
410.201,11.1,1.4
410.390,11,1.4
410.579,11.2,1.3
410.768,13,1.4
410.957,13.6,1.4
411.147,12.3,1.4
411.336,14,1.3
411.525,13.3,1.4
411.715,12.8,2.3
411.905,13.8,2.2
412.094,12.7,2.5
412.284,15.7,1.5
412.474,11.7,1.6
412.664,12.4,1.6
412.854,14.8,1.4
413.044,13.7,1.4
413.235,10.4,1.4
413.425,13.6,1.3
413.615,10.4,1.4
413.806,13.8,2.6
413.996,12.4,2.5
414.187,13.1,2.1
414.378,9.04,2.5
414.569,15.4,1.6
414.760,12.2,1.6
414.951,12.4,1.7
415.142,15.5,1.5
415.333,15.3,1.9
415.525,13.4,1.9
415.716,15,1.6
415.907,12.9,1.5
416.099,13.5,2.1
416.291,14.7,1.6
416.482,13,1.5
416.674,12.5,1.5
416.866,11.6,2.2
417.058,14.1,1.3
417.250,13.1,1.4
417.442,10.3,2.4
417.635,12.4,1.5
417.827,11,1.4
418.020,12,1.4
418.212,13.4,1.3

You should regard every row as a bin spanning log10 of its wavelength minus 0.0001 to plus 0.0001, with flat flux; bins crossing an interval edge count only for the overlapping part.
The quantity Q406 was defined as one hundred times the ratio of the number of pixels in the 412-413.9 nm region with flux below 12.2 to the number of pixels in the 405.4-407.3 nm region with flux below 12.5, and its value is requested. 150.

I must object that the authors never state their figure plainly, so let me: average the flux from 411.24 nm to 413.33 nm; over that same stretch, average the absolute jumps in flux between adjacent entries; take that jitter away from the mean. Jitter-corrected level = 11.43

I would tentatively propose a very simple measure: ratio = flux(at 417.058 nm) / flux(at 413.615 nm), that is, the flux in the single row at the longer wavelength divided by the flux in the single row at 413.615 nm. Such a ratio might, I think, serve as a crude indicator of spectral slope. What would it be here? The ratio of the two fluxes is 1.36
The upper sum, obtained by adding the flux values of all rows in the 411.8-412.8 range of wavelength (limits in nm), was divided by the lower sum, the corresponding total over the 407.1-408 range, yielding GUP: 1.014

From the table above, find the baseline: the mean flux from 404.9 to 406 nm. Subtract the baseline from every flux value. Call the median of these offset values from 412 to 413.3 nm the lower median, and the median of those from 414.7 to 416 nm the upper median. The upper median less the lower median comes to 0.7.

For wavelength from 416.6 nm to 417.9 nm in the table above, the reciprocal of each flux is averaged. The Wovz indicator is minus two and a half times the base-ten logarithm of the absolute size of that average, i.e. 2.70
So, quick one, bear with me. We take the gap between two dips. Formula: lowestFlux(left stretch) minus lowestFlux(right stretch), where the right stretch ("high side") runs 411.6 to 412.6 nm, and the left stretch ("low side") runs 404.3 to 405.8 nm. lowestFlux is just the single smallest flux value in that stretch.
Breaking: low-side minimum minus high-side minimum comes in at -1.2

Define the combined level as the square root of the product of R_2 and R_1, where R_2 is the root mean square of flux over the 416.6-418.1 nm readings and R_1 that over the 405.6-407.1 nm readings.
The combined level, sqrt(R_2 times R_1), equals 12.7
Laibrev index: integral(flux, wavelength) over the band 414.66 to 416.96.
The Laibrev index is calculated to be 31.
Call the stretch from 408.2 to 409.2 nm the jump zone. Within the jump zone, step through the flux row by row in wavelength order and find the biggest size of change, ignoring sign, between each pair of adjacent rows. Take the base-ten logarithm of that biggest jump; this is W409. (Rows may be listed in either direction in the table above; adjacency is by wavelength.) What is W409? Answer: 0.51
